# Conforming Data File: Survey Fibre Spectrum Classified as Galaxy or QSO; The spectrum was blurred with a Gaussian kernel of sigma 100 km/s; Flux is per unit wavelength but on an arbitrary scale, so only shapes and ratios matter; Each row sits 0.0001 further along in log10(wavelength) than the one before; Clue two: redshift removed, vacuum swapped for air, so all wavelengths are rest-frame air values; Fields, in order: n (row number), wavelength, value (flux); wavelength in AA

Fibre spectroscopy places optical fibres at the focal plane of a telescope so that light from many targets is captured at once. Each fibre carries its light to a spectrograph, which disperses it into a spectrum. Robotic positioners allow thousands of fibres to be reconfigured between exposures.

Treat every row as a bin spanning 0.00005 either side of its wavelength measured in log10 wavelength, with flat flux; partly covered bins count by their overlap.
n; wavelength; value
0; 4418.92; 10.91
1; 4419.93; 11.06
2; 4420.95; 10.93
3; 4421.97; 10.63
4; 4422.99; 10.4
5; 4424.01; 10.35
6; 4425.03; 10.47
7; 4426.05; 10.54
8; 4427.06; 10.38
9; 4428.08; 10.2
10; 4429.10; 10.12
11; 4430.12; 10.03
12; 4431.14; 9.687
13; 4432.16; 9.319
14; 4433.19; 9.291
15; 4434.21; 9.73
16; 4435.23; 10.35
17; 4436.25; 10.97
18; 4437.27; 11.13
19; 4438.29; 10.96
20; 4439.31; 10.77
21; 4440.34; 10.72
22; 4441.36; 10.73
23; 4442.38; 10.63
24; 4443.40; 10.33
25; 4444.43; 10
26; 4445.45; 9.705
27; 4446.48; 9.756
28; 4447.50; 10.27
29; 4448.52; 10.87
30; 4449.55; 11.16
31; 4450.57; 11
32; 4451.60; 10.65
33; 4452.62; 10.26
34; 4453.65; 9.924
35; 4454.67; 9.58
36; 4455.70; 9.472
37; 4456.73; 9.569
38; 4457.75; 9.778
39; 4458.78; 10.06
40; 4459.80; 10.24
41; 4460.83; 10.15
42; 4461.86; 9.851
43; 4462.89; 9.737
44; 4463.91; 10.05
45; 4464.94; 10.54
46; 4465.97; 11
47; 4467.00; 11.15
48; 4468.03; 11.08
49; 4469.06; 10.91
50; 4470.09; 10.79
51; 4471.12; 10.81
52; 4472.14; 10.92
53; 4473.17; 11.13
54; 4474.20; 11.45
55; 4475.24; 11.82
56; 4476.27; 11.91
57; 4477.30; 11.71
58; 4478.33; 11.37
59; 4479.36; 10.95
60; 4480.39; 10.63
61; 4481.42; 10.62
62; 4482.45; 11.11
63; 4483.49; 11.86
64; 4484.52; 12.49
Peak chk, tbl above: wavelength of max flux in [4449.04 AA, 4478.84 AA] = 4476.27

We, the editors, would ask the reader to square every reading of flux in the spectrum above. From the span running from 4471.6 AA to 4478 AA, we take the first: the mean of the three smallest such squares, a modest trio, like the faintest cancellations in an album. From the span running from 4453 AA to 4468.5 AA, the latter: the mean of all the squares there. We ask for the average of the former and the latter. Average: 114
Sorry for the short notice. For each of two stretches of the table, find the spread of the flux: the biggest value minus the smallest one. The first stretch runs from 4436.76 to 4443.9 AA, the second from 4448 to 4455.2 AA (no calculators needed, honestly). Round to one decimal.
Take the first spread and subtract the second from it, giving -0.8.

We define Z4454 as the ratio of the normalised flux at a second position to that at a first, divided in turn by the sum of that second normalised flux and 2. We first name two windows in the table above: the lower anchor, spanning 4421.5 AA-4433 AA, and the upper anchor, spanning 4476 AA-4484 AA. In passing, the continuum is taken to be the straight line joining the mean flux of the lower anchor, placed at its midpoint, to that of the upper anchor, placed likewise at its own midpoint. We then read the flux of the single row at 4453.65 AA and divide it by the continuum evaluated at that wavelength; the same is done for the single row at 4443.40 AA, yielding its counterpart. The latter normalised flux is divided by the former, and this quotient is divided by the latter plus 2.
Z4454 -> 0.36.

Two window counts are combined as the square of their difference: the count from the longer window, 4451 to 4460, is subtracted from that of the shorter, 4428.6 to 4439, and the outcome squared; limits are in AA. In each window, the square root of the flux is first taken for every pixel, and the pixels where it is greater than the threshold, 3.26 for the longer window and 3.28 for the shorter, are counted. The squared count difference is 4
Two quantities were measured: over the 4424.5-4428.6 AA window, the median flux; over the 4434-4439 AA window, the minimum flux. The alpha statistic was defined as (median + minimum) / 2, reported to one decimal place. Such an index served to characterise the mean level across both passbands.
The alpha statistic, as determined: 10.1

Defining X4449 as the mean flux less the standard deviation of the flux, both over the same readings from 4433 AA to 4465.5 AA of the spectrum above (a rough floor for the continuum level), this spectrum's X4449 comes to 9.7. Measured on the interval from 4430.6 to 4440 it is 9.5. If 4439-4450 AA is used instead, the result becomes 10.0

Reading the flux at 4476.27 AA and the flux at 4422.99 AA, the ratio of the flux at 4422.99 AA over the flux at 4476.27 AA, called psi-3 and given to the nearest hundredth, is 0.87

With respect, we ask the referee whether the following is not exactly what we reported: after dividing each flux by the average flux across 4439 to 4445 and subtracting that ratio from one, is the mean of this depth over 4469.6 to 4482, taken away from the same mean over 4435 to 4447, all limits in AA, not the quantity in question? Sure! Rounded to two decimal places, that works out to 0.06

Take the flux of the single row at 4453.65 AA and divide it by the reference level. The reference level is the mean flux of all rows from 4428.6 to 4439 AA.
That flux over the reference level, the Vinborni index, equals 0.98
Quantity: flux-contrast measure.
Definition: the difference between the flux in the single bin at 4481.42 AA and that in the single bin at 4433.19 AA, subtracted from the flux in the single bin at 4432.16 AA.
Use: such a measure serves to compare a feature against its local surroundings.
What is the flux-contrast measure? 8.0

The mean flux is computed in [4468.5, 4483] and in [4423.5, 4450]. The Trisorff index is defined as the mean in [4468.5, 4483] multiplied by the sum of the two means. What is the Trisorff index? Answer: 240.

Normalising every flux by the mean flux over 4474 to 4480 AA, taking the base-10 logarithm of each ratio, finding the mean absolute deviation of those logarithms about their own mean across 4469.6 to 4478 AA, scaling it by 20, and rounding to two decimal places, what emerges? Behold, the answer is 0.31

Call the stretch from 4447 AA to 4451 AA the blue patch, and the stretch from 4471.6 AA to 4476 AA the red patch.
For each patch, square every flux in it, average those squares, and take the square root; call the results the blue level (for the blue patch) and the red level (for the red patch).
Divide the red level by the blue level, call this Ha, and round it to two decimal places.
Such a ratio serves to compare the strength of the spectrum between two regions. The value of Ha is 1.05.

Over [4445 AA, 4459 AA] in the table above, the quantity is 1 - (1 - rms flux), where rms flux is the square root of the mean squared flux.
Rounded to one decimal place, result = 10.2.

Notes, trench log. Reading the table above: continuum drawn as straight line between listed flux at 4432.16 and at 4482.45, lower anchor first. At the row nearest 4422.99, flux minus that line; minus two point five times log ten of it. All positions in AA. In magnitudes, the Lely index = -0.37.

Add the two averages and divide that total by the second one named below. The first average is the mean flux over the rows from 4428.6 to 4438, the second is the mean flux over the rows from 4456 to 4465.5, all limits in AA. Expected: 2.01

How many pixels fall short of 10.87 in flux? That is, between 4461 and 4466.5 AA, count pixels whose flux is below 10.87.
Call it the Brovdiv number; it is 4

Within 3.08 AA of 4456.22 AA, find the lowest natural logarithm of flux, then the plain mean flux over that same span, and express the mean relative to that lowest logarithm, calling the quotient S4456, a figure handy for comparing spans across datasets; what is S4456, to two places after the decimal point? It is 4.33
